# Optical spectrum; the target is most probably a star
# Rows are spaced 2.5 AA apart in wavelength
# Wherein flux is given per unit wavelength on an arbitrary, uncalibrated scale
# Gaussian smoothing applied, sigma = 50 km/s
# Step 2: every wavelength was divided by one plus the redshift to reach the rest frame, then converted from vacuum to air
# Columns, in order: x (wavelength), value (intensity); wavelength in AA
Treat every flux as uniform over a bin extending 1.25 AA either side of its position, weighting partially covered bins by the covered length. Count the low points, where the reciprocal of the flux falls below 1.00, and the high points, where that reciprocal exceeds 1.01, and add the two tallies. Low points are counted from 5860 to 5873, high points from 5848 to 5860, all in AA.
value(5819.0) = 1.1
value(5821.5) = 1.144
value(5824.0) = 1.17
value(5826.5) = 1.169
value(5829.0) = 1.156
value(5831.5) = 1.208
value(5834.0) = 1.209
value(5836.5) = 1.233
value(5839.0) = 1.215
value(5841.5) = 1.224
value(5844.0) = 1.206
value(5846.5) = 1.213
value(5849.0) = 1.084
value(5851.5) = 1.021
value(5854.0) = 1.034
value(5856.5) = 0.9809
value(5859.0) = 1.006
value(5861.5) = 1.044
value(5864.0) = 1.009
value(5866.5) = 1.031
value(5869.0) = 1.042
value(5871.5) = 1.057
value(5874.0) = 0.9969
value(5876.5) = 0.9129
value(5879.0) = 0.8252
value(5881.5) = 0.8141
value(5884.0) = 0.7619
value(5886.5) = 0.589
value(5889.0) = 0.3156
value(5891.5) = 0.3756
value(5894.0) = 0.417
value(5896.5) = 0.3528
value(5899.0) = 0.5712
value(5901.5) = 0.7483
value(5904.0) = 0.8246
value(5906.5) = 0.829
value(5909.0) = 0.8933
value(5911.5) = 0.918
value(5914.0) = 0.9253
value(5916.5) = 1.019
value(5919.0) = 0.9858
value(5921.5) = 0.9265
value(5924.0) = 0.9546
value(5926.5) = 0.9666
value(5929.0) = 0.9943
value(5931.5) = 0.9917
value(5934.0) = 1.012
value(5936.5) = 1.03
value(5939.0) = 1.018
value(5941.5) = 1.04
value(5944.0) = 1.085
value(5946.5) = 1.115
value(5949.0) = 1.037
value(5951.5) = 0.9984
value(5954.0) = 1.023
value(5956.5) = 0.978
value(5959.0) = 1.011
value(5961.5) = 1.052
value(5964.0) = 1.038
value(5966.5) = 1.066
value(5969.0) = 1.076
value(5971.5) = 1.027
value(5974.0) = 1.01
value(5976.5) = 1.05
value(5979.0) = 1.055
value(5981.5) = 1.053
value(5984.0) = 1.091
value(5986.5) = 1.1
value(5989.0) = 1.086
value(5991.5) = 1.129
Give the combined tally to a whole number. 6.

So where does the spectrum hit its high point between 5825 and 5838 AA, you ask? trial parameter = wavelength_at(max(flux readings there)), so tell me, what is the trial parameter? 5836.5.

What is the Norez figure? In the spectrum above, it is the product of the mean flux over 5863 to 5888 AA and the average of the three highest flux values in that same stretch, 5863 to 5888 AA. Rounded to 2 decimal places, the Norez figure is 0.94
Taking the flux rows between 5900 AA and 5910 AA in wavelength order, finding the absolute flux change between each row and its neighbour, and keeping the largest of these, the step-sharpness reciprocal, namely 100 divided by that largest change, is 1311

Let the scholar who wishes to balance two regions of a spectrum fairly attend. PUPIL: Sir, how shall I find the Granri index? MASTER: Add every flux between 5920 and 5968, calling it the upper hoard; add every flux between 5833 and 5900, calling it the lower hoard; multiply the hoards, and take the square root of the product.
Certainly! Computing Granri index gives 21.8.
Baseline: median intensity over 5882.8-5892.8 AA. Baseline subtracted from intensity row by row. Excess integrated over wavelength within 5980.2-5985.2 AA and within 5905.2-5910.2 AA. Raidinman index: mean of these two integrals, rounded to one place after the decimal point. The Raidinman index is 2.4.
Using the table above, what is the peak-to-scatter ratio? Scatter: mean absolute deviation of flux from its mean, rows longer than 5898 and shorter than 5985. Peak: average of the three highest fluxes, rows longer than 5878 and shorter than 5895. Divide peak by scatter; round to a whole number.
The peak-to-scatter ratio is 11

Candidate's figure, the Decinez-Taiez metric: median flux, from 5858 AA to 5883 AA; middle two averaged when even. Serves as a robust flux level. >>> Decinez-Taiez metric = 1.01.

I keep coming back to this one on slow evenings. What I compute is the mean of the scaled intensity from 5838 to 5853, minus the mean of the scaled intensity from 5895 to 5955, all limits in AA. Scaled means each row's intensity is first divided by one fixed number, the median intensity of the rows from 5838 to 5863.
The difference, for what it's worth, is 0.22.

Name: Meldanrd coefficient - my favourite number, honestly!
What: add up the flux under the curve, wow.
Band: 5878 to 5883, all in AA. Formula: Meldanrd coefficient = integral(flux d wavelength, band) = 4.1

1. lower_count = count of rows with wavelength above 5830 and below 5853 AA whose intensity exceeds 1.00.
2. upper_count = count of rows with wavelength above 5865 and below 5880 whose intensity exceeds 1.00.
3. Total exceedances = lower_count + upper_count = 12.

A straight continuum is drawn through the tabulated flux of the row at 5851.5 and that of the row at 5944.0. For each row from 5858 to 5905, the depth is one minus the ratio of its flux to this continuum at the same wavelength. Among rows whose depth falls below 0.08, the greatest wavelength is 5874.0 AA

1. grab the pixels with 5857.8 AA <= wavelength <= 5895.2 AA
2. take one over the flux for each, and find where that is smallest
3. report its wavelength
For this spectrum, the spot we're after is 5871.5 AA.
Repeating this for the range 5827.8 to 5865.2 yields 5836.5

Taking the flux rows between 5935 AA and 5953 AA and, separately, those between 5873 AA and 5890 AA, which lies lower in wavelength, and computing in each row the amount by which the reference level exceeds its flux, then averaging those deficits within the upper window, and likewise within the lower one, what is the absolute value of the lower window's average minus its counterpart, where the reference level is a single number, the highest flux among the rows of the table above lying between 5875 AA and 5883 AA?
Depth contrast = 0.30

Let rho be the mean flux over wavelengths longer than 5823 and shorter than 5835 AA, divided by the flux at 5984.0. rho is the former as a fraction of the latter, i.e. 1.08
